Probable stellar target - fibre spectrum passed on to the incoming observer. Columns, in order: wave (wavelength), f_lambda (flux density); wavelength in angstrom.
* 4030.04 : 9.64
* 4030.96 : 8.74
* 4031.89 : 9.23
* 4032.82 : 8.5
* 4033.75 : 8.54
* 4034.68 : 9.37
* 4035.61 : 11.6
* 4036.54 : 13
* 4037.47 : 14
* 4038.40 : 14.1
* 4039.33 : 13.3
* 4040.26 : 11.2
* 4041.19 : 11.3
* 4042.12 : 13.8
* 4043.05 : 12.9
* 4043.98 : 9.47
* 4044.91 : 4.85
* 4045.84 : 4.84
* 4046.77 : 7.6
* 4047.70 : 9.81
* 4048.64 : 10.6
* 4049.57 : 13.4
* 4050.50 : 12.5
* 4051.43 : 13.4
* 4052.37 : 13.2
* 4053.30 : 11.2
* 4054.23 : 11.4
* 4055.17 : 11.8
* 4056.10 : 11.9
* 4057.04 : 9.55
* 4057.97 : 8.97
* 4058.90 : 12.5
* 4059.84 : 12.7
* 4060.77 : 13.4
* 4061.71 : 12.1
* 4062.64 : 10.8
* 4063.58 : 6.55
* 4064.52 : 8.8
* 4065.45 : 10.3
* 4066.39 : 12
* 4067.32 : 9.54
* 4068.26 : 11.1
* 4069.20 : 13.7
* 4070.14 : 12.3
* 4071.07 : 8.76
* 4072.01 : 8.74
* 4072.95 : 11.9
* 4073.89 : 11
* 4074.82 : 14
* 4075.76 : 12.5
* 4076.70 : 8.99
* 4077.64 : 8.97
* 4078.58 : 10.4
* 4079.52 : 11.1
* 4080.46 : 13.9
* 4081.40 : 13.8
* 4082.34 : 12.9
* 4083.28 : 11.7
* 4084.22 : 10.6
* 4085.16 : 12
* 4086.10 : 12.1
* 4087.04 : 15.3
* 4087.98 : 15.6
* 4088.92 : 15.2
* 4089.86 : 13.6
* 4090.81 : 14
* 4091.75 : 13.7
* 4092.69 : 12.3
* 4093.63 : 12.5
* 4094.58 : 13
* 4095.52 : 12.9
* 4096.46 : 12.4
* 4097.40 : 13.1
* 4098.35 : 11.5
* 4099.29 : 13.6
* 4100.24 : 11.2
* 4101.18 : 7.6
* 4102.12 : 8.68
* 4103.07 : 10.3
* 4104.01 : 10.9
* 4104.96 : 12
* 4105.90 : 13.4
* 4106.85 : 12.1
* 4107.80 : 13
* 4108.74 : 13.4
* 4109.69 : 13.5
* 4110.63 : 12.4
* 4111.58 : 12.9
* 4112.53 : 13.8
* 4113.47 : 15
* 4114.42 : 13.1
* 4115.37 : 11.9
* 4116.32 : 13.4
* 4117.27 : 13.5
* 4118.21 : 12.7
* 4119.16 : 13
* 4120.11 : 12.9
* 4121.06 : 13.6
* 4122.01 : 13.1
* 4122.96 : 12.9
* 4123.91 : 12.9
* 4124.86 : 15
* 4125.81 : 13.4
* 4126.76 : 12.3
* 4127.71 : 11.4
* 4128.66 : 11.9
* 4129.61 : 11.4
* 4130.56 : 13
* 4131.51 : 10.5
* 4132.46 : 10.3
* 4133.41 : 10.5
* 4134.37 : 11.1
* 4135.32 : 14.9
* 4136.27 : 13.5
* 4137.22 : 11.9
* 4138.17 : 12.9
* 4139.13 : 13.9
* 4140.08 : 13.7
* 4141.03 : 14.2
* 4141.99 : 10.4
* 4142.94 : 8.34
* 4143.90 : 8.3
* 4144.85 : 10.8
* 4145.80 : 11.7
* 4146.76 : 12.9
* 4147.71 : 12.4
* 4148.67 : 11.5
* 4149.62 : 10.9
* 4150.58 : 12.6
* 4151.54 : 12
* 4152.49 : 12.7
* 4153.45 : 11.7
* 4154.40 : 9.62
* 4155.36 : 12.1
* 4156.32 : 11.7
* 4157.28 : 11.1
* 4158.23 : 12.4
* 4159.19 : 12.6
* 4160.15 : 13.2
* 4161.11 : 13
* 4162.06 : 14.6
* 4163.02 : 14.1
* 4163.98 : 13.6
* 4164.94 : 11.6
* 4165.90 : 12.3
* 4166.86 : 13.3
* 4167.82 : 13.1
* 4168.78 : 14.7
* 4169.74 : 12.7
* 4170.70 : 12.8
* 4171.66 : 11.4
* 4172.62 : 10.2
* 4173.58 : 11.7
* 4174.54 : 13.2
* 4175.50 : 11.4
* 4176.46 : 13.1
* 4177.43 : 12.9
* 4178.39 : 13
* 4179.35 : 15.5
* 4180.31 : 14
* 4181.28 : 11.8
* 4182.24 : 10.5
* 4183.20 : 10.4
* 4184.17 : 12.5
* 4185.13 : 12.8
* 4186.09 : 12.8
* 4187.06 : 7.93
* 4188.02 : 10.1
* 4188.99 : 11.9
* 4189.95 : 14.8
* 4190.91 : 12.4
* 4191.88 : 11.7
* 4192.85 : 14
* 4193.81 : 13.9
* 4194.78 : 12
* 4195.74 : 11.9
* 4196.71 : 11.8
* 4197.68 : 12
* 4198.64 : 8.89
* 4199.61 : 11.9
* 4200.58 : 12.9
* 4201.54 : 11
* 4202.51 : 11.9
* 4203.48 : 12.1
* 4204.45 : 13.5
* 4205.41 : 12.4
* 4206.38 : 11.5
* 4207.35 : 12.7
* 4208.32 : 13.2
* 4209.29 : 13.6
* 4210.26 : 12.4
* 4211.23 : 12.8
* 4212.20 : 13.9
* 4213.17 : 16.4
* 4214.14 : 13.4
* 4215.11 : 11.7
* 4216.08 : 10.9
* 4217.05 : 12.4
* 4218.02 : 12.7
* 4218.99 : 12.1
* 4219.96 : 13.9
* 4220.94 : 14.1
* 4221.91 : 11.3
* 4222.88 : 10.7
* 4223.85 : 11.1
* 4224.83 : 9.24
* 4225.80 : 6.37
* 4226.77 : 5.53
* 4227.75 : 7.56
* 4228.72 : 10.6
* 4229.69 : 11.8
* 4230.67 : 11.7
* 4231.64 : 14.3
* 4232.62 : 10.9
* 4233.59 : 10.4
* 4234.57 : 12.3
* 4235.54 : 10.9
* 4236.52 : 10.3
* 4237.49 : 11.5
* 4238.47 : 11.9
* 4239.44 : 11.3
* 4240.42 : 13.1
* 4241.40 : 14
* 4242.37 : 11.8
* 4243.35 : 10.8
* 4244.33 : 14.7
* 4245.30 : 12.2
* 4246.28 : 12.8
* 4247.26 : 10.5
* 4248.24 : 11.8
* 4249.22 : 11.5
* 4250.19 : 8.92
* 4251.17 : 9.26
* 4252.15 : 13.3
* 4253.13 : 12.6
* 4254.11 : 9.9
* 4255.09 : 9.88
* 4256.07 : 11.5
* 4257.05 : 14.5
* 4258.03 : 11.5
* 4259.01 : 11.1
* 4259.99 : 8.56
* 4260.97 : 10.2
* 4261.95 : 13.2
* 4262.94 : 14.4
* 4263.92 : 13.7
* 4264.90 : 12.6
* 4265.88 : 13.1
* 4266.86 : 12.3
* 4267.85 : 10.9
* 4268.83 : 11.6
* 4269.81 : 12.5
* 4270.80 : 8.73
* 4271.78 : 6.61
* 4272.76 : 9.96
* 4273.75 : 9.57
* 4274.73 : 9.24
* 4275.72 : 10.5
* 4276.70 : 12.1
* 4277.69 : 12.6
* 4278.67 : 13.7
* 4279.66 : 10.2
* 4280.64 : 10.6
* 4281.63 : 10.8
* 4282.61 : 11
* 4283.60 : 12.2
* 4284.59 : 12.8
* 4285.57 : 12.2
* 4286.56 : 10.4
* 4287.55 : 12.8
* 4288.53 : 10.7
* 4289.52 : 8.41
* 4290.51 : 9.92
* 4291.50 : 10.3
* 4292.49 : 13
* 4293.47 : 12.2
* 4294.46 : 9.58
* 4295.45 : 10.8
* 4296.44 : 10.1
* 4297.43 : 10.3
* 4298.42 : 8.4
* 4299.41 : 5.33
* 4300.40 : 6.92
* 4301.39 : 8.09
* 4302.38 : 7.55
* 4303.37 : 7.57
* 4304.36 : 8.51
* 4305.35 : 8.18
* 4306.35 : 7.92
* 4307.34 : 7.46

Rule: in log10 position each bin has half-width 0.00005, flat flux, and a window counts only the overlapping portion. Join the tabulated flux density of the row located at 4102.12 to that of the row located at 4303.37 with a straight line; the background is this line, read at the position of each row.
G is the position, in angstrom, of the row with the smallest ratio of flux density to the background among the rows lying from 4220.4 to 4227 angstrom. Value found 4226.77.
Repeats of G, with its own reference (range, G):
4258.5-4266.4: 4259.99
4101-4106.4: 4101.18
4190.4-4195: 4191.88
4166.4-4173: 4172.62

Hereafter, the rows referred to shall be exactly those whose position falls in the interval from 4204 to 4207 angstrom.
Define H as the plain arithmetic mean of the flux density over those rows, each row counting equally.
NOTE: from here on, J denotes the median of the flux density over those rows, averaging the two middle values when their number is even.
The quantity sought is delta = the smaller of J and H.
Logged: 12.4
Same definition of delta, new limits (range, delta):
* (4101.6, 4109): 11.7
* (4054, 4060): 11.3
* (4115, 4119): 12.9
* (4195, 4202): 11.5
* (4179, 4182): 13.8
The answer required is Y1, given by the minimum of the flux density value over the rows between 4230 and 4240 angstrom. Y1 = 10.3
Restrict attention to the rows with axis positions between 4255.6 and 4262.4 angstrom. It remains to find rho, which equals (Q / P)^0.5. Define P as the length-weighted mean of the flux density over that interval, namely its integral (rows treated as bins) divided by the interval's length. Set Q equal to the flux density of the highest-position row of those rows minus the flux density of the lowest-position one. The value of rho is 0.38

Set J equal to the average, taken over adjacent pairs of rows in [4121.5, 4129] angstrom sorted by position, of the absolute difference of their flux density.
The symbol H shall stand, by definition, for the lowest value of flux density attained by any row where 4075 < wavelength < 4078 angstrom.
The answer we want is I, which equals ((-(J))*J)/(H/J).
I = -0.09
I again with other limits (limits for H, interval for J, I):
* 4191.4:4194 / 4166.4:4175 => -0.14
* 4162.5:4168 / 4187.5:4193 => -0.71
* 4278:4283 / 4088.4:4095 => -0.04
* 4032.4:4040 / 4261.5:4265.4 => -0.12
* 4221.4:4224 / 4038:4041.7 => -0.09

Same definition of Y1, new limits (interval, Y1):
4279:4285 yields 10.2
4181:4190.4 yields 7.93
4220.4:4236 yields 5.53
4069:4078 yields 8.74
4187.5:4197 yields 10.1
